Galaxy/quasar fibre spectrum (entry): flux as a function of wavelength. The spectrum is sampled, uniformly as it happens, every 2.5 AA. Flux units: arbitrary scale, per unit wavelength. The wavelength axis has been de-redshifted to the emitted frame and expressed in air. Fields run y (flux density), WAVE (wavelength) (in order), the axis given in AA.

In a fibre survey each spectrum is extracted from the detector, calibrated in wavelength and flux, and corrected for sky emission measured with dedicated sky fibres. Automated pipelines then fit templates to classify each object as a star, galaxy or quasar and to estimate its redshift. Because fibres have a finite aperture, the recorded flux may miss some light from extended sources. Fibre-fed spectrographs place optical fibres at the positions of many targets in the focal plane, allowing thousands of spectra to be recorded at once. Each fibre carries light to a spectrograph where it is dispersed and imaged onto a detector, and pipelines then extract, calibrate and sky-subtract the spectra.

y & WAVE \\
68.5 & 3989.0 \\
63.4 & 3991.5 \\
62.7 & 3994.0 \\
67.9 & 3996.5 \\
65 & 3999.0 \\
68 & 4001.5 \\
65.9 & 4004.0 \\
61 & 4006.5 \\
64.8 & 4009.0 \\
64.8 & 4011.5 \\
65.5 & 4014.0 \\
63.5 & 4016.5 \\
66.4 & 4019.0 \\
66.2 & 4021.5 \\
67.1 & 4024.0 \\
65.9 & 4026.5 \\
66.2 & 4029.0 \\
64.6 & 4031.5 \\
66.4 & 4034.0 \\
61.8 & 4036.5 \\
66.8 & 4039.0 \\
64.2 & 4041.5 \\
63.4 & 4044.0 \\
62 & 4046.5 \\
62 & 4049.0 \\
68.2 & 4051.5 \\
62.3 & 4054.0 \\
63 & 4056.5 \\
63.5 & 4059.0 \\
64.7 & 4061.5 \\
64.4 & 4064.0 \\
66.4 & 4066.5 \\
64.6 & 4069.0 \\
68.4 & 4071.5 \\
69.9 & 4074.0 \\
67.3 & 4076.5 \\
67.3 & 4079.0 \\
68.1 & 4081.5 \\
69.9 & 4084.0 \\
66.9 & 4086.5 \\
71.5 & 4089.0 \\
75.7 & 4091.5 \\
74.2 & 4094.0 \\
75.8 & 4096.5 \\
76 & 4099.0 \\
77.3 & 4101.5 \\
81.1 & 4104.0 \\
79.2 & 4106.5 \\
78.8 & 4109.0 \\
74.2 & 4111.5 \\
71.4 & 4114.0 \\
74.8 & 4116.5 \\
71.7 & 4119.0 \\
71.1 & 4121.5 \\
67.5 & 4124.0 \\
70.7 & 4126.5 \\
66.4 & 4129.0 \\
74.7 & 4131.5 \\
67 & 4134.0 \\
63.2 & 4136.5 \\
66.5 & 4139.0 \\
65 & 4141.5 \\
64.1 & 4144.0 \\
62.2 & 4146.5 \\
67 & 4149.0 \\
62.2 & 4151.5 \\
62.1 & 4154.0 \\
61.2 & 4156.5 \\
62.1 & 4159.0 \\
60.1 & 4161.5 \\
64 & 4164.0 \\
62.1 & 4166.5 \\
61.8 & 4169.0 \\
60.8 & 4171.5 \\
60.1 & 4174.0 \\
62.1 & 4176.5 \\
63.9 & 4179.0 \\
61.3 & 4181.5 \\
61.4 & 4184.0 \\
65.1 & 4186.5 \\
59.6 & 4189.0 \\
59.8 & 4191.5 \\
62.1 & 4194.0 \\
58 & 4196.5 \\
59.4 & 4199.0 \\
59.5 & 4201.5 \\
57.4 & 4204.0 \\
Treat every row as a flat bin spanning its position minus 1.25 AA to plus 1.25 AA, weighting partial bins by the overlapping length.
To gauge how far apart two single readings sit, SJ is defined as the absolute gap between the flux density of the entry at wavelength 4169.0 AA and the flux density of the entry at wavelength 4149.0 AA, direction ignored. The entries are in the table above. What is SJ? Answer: 5.2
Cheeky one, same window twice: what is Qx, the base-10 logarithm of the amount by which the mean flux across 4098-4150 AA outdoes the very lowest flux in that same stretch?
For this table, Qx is 0.94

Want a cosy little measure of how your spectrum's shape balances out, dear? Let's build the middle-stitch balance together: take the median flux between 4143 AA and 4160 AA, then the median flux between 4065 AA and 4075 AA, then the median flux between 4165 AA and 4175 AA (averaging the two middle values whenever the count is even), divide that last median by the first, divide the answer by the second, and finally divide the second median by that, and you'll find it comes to 4609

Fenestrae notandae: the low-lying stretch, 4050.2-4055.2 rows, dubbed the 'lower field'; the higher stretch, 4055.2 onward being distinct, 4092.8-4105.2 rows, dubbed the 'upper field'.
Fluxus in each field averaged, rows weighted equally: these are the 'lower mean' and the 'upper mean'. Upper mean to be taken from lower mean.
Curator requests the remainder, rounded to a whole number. -12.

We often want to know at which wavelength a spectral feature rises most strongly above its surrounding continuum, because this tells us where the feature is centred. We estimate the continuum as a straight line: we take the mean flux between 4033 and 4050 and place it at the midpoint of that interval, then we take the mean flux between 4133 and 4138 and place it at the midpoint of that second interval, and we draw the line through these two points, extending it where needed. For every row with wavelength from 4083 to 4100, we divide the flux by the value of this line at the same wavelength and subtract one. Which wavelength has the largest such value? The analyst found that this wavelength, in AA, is 4099.0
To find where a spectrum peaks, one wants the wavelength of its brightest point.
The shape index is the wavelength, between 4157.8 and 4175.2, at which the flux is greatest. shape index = 4164.0 AA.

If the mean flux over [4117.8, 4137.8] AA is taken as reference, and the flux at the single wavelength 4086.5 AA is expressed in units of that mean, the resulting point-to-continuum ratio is 0.97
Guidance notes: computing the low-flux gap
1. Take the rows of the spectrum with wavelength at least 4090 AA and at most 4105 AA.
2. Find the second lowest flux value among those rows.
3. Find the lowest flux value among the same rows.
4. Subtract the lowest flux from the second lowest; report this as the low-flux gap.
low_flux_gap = 1.5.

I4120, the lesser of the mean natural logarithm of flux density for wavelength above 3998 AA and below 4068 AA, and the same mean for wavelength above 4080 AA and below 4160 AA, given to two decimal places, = 4.17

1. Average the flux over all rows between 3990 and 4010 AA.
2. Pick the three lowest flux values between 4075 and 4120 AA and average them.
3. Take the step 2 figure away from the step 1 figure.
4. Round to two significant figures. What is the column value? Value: -2.3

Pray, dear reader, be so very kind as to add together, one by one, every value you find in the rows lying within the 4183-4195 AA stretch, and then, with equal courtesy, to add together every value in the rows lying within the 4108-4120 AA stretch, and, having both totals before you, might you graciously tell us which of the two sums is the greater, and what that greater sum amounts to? 371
